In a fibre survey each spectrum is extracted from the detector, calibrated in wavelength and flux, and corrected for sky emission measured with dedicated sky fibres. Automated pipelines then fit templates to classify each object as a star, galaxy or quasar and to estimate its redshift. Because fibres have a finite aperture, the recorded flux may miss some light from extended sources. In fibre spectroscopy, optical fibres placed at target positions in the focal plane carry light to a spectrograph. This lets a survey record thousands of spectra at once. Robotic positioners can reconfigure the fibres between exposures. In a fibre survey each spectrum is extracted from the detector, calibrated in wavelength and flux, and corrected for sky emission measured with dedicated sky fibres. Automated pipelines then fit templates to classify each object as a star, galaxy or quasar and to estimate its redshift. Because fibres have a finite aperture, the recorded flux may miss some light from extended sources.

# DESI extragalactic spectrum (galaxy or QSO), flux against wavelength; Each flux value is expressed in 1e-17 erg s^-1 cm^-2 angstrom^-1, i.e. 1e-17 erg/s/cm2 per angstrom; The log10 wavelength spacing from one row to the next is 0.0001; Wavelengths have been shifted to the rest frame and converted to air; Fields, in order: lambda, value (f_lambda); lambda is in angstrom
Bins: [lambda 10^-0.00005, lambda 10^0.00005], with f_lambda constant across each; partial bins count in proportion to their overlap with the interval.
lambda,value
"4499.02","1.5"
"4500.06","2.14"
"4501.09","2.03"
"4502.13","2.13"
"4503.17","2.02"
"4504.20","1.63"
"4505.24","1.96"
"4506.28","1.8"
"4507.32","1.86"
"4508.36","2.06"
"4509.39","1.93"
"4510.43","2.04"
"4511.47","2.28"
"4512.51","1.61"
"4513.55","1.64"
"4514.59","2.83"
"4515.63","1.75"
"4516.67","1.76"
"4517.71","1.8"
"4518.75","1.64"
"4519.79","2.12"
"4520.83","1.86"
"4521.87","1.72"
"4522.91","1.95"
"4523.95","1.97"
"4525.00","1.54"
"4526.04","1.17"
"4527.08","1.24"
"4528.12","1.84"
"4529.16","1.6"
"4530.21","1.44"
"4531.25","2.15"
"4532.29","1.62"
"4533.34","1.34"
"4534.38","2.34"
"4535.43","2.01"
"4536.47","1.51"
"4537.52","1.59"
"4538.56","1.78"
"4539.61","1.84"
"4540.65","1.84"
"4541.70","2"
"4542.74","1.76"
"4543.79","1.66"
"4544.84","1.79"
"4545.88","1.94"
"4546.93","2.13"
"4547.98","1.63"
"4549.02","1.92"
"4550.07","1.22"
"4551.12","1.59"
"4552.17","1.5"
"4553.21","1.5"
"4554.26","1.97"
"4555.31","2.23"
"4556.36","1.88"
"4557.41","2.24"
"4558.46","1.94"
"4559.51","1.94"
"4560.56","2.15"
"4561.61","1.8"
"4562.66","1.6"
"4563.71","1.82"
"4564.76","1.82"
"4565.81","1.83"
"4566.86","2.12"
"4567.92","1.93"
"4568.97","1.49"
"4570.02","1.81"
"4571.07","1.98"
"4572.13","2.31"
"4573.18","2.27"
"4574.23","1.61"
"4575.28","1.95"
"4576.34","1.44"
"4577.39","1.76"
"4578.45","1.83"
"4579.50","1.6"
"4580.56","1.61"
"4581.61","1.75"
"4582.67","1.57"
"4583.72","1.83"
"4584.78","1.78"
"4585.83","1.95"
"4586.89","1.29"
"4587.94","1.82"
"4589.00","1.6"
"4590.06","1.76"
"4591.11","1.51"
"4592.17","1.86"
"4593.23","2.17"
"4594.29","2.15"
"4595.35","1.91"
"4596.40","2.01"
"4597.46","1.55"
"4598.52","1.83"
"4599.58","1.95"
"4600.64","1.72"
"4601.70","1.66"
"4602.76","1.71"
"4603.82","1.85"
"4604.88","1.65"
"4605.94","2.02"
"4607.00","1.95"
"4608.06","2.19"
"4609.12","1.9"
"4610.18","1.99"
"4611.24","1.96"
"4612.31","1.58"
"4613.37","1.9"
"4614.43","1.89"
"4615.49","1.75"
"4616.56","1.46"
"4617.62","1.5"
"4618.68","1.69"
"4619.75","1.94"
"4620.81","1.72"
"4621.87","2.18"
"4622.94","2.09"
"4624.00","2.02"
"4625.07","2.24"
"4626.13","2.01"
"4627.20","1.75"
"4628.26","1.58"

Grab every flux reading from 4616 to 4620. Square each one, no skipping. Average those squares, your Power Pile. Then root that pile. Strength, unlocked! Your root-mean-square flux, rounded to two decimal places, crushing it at 1.66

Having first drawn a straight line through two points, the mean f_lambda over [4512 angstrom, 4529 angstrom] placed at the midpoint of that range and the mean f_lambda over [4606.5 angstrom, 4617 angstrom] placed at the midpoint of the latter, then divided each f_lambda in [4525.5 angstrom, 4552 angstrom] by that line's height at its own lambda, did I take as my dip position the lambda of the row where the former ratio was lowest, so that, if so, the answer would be 4526.04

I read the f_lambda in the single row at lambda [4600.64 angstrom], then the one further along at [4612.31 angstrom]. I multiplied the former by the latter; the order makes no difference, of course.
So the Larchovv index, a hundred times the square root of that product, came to 165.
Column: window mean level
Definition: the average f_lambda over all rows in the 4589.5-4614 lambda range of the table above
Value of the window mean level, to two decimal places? 1.86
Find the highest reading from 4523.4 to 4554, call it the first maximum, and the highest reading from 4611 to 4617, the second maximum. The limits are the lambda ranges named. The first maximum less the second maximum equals 0.4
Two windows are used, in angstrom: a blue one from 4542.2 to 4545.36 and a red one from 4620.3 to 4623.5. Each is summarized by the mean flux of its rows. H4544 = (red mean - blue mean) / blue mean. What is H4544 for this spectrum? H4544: 0.15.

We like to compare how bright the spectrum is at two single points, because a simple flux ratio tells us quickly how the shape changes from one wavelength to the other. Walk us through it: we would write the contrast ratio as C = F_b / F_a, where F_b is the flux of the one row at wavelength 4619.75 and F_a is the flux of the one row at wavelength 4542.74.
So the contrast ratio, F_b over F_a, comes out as 1.10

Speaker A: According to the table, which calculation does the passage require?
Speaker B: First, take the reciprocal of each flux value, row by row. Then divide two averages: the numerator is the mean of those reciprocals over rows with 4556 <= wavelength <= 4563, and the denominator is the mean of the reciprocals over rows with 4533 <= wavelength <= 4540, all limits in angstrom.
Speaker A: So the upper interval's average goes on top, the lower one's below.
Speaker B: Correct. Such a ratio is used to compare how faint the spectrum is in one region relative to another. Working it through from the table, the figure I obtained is 0.90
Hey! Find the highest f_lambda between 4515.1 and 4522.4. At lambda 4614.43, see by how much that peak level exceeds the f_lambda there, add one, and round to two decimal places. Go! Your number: 1.23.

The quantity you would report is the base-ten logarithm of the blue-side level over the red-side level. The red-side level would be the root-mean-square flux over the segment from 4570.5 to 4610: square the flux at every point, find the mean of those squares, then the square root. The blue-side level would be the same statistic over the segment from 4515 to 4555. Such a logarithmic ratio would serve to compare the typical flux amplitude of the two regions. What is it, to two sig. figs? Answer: -0.018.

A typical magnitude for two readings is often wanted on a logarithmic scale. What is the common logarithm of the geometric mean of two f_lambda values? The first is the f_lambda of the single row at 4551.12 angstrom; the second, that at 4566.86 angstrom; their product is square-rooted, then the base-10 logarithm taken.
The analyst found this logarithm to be 0.264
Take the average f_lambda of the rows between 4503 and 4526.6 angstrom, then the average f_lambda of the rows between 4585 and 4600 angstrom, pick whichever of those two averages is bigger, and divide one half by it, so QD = 0.268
